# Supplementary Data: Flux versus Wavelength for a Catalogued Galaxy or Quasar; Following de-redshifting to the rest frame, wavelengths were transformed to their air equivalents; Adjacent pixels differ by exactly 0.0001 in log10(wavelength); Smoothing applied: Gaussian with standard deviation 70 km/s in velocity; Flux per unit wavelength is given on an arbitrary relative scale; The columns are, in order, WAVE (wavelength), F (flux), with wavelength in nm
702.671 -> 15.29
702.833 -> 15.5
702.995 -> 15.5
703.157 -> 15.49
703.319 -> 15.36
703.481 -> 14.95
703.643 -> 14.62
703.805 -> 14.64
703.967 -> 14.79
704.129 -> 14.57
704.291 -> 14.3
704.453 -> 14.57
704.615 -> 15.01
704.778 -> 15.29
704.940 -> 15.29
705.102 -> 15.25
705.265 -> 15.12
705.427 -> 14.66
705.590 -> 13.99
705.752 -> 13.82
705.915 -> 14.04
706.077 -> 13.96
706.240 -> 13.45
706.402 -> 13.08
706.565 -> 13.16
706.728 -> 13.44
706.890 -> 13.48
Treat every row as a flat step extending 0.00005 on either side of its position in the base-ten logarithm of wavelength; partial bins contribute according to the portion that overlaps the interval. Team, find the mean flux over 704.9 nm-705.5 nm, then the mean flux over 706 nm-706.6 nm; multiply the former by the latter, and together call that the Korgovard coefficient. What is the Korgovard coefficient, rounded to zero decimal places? 202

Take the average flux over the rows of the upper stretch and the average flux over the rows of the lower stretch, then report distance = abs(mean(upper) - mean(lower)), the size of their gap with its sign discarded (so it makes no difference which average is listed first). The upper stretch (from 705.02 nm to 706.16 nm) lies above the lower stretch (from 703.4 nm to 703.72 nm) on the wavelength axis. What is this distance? 0.38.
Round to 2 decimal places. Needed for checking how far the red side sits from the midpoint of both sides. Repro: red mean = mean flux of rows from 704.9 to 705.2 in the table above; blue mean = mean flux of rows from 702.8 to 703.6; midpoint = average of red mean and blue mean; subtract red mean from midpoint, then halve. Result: 0.02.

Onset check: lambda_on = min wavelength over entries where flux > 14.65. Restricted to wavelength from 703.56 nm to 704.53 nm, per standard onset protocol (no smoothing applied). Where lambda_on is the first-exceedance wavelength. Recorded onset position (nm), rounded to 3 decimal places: 703.967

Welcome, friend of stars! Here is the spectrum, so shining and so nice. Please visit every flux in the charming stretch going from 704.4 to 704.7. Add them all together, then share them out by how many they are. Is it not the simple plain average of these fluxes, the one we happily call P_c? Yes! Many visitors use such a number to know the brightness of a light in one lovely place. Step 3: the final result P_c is 14.8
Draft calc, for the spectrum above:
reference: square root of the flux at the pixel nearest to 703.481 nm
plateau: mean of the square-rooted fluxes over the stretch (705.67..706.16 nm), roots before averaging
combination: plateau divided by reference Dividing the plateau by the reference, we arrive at 0.966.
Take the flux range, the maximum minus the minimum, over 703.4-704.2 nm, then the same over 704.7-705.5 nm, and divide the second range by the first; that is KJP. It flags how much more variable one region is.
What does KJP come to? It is 1.7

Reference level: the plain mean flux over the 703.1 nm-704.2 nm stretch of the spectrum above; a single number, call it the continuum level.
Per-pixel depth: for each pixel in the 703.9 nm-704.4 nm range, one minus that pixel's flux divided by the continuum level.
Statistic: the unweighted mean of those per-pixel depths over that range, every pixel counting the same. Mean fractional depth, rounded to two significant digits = 0.024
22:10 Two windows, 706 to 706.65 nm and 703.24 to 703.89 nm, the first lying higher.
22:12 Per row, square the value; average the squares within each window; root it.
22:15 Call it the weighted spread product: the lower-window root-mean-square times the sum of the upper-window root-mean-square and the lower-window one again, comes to 422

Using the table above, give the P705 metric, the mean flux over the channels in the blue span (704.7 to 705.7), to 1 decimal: 14.9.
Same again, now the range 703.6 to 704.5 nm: 14.6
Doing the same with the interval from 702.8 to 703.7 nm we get 15.2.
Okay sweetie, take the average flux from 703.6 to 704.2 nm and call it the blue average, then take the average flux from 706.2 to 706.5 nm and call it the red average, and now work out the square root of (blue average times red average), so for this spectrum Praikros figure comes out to 13.9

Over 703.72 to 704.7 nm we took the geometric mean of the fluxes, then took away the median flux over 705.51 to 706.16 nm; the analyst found 0.7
